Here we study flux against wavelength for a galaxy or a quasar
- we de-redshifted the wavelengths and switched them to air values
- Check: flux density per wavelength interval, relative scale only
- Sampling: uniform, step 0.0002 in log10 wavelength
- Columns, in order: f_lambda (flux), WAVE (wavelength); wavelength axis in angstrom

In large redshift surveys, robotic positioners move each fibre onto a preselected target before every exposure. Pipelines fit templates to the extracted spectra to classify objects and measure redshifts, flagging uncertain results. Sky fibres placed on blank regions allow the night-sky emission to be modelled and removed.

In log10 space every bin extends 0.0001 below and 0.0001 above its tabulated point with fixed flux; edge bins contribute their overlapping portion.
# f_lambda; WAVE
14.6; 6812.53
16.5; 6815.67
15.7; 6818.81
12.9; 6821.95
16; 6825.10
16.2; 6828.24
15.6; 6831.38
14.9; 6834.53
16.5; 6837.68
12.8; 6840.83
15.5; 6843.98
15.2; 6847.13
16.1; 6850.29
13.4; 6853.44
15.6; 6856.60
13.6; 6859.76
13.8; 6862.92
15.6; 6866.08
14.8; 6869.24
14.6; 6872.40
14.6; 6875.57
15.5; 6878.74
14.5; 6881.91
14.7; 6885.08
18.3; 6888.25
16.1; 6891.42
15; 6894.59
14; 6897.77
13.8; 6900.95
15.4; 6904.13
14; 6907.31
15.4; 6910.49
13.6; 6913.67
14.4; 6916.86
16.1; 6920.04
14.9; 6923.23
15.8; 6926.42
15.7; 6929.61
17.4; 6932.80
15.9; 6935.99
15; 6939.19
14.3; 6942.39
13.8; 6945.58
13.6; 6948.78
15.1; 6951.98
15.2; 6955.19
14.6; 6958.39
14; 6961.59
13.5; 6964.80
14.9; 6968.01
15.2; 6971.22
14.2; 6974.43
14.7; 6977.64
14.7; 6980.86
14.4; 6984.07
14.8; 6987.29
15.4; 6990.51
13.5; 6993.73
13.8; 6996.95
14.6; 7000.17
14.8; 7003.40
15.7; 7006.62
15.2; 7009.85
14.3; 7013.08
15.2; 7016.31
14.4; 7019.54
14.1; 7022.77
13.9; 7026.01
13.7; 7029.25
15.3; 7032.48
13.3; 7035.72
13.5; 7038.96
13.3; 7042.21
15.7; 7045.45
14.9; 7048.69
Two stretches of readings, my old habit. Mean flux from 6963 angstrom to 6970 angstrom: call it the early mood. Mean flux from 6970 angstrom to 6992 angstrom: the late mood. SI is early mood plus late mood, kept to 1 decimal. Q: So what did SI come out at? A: 29.0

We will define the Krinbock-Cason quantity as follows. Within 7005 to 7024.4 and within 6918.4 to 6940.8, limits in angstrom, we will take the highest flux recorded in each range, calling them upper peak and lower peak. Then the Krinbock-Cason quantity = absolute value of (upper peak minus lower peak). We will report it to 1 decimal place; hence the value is 1.7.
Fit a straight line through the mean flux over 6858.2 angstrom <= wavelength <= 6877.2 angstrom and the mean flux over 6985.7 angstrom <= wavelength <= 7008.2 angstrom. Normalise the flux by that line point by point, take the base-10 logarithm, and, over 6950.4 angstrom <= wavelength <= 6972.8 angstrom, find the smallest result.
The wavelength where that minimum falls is 6964.80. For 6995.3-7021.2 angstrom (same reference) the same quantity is 6996.95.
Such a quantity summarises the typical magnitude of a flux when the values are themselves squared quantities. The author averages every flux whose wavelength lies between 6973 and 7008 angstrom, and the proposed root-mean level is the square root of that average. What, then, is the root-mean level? 3.82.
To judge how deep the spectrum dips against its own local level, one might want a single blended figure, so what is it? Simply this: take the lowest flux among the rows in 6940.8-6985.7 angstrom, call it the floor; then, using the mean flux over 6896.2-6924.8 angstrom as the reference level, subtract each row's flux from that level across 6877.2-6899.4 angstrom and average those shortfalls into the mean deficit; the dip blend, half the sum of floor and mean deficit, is 6.34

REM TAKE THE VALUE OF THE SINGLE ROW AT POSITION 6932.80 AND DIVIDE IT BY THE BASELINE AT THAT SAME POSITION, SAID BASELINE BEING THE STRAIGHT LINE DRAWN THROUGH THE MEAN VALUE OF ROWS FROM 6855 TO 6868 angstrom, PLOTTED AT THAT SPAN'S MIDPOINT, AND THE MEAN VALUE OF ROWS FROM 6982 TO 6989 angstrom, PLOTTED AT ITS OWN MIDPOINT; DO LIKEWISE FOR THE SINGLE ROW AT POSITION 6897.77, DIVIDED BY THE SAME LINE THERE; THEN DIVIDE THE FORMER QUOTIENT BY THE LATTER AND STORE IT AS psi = 1.244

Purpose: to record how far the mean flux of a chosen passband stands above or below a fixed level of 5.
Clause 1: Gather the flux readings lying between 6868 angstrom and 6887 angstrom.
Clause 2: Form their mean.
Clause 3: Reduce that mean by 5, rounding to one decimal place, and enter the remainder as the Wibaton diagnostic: 9.8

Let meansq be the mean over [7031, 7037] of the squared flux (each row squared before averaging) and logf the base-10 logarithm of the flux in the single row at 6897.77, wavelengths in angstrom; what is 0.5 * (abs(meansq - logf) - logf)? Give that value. 102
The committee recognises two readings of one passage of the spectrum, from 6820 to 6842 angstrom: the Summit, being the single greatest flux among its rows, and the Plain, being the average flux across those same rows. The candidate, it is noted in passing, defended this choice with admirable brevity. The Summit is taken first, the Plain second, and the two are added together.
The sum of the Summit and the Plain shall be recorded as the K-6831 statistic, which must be 31.5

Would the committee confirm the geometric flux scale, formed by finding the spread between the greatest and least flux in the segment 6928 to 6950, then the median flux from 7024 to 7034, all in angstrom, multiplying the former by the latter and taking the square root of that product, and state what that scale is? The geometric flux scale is 7.3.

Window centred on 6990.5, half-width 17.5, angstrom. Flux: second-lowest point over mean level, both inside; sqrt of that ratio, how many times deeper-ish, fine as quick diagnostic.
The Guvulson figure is 0.972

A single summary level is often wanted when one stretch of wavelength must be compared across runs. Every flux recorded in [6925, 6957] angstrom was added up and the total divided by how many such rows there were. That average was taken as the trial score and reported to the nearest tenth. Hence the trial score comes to 15.2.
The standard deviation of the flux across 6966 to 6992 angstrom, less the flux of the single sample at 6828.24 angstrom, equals -15.8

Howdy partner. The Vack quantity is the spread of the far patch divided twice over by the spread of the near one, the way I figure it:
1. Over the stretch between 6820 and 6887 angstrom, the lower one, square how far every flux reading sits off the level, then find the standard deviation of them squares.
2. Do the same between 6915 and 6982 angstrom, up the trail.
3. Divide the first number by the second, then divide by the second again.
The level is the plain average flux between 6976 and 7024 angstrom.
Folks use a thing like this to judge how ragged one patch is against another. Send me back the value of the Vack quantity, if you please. 0.4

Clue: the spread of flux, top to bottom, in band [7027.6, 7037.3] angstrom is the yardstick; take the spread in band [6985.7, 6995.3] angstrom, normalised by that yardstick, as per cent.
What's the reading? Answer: 95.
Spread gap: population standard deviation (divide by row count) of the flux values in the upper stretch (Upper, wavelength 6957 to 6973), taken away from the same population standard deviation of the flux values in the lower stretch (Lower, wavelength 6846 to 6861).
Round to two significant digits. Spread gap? 0.47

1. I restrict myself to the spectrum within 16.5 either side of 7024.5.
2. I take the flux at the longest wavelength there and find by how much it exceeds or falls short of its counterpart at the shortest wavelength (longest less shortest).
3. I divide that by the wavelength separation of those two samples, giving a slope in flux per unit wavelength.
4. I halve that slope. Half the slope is -0.029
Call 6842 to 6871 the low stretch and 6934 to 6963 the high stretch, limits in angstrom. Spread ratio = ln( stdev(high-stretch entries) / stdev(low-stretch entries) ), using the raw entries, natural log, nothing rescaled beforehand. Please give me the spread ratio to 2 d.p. -0.28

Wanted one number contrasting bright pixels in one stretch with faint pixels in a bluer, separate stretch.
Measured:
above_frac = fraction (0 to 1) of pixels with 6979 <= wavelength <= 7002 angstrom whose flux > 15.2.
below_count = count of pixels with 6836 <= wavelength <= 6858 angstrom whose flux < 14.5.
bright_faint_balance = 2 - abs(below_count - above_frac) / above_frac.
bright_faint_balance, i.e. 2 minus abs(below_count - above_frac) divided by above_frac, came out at -11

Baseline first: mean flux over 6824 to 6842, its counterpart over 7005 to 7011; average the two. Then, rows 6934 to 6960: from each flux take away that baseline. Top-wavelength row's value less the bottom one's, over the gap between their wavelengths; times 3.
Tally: -0.17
